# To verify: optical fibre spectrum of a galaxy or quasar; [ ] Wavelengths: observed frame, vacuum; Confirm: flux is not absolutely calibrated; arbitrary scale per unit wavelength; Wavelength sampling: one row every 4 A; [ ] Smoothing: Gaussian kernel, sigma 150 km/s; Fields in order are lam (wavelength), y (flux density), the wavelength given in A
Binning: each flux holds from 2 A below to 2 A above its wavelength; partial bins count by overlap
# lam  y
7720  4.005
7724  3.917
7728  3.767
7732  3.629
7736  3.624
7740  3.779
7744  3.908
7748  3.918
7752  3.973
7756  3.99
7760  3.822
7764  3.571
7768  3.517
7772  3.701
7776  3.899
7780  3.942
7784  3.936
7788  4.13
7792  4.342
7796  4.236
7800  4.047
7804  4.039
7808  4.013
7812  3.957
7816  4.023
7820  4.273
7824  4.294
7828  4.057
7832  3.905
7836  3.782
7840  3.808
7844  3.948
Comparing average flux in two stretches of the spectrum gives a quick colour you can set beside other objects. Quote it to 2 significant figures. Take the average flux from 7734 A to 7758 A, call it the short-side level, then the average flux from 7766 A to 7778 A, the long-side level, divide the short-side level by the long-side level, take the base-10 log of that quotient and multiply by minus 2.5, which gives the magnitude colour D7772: -0.046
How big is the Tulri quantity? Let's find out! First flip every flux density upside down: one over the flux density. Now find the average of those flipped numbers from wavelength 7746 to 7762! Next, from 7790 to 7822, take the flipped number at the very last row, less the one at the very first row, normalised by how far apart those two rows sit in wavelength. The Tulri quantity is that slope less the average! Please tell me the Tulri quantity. -0.255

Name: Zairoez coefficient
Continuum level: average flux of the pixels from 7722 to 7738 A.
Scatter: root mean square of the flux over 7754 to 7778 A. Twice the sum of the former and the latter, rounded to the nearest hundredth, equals 14.98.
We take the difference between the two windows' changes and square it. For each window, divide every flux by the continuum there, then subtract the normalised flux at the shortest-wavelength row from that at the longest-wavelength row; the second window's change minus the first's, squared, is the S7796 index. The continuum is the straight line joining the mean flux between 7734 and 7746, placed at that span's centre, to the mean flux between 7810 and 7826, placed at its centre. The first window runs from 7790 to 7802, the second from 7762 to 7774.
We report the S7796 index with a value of 0.011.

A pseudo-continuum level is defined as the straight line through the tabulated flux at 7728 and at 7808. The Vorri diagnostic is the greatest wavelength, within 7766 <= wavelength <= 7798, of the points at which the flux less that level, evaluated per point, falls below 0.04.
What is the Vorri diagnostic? 7784 A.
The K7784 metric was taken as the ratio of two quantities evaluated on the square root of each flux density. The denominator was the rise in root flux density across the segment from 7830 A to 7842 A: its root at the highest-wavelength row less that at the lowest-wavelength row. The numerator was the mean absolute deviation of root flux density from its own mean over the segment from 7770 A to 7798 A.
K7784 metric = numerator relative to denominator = -1.8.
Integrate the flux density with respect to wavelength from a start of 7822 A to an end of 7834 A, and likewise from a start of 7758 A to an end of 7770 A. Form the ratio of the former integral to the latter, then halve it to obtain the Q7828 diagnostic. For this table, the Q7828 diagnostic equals 0.56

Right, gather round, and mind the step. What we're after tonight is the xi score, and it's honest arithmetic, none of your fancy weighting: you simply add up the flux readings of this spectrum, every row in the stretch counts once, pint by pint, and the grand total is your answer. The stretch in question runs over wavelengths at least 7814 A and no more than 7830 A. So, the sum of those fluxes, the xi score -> 16.6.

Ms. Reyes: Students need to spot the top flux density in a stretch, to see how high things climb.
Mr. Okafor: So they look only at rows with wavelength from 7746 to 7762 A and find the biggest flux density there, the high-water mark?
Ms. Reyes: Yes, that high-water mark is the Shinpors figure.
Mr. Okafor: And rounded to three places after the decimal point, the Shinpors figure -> 3.990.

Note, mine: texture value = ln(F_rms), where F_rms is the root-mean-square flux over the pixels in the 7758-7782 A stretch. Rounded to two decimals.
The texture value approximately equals 1.32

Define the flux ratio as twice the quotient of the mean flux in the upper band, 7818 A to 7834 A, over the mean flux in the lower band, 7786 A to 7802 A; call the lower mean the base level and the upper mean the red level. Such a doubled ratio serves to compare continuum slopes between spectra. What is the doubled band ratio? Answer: 1.97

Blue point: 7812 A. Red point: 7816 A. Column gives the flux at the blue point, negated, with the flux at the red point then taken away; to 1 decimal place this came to -8.0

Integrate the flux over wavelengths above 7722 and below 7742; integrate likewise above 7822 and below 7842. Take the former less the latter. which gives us -5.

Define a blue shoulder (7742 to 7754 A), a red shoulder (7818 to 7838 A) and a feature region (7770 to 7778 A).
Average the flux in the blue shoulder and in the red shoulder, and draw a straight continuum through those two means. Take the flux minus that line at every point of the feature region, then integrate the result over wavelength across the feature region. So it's -1.4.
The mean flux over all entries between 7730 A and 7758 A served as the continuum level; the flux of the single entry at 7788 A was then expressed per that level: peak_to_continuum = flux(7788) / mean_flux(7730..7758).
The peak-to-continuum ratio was 1.08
